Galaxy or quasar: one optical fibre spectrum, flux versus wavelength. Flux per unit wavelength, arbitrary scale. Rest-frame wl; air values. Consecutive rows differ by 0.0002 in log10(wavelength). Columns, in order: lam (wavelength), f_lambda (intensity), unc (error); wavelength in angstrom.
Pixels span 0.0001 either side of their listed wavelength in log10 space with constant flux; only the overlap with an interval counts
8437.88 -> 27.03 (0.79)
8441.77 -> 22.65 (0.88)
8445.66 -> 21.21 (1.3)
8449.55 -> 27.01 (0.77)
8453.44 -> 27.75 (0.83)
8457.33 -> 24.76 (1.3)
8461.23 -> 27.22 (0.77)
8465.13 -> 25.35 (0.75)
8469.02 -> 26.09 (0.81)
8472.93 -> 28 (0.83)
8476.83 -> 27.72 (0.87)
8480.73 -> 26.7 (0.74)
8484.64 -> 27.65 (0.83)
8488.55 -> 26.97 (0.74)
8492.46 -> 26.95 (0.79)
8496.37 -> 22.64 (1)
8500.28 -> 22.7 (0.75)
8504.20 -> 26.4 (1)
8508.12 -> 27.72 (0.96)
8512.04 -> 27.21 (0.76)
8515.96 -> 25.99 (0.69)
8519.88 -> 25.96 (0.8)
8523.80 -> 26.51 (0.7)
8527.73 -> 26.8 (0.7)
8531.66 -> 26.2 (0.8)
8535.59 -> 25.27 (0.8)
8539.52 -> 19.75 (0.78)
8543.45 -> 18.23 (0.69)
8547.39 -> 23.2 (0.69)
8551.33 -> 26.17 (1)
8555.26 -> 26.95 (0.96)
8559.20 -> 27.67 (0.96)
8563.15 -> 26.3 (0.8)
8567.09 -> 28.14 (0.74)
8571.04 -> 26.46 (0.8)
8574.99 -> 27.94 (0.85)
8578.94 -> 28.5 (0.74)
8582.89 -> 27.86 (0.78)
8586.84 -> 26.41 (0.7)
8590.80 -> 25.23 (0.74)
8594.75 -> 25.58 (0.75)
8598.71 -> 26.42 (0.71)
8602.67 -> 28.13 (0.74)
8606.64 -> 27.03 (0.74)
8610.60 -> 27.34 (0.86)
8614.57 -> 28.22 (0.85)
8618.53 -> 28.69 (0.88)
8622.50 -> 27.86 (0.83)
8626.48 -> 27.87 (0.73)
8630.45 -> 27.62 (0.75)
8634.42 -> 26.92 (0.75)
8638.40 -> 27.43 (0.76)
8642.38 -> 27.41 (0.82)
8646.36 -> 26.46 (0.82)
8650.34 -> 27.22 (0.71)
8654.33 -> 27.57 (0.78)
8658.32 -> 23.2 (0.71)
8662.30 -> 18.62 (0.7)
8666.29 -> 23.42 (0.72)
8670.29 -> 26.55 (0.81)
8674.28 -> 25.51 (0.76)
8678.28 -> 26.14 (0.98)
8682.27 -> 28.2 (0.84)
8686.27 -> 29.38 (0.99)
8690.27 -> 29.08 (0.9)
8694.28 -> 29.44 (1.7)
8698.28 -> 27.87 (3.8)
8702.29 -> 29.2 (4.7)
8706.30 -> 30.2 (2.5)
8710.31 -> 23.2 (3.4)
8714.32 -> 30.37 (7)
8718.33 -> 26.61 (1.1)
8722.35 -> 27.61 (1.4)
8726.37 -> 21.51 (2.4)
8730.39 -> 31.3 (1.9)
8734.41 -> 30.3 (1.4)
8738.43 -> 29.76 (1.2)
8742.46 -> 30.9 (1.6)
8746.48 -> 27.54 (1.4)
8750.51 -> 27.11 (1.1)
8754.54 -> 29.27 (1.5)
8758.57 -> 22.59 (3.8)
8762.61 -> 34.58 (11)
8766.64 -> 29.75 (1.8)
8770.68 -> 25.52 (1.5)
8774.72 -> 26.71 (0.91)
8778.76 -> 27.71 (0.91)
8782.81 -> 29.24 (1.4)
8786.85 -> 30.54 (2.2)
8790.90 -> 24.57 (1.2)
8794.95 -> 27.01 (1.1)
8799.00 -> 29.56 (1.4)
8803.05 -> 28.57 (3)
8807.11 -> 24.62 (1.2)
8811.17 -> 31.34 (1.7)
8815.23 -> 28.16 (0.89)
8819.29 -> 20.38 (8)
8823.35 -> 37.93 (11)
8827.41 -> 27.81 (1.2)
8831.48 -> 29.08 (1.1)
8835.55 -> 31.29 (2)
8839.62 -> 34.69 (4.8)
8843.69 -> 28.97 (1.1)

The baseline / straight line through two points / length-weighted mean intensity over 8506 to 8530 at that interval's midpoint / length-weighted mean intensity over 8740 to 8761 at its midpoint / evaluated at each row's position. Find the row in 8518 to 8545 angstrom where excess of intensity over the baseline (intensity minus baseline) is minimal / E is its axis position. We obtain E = 8543.45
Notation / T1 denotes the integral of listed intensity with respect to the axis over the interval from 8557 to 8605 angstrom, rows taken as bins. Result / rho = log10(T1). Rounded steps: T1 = 1298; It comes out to 3.11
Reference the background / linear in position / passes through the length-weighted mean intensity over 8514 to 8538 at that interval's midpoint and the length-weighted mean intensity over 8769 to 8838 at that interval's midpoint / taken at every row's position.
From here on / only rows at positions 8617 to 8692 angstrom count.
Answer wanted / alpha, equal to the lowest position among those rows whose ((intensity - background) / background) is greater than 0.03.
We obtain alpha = 8618.53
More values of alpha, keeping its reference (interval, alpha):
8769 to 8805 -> 8782.81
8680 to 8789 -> 8682.27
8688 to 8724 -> 8690.27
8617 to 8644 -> 8618.53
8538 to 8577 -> 8559.20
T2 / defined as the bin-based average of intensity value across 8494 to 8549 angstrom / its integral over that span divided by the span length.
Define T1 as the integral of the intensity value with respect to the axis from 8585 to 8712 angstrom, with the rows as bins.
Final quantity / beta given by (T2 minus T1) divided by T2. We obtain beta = -137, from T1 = 3412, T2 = 24.6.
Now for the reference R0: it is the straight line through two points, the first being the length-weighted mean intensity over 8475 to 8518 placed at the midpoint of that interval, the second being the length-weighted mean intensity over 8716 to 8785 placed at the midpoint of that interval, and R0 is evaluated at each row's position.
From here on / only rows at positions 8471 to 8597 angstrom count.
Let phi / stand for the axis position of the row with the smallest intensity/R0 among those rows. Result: 8543.45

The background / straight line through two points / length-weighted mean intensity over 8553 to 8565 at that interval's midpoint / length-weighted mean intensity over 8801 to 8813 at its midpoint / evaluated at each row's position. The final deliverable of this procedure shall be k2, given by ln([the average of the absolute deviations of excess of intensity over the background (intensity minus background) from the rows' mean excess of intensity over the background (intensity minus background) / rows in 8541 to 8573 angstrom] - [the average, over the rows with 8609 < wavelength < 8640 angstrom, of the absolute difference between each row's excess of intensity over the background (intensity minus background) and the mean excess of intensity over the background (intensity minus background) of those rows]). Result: 0.63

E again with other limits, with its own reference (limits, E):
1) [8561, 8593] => 8590.80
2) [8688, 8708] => 8698.28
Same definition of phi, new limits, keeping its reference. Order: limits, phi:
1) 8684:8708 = 8698.28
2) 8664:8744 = 8726.37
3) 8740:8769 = 8758.57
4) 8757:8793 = 8758.57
